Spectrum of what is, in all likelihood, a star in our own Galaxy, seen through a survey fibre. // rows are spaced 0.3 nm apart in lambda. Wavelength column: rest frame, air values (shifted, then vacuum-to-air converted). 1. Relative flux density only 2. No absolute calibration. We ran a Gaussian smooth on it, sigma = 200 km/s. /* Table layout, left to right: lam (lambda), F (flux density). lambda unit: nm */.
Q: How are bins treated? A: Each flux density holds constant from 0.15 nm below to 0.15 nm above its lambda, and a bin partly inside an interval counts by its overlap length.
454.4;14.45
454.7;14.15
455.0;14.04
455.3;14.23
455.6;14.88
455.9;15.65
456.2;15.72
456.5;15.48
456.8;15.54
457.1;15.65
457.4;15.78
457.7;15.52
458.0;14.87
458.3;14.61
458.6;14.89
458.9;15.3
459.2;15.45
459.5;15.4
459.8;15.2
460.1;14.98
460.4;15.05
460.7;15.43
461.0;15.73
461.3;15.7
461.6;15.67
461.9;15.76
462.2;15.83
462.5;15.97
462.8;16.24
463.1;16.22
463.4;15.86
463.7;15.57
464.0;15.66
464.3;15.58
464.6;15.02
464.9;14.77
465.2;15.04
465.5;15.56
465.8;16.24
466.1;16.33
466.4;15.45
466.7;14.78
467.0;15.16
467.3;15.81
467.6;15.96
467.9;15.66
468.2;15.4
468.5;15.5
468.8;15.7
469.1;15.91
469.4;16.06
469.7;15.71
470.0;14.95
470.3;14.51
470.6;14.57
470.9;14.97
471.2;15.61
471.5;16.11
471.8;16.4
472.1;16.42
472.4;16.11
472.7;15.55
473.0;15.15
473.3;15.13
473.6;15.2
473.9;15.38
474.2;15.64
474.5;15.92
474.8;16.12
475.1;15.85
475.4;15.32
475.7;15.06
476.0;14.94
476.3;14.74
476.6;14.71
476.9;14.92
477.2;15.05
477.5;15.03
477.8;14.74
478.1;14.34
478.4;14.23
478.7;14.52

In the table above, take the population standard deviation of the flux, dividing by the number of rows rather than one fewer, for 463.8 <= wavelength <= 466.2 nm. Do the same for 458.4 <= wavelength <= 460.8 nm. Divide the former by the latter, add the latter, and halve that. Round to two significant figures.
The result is 1.4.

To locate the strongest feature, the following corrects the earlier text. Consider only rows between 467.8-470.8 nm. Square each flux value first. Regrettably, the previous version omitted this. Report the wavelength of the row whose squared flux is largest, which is 469.4 nm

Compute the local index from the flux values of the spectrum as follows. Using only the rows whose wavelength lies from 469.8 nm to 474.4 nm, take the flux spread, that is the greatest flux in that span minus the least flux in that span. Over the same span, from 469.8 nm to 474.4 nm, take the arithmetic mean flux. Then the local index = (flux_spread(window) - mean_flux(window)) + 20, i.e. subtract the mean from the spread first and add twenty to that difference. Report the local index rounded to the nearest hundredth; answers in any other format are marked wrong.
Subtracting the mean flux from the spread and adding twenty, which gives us 6.46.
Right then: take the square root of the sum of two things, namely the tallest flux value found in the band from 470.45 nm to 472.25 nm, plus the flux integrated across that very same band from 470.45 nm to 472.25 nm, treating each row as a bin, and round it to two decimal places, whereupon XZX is 6.68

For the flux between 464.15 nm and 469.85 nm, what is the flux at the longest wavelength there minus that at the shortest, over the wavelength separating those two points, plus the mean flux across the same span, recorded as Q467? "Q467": 15.6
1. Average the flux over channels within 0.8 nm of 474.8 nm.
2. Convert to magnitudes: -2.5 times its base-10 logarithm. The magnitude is -2.99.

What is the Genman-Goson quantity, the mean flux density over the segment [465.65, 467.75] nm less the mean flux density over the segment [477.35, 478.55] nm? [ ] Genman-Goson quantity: 1.1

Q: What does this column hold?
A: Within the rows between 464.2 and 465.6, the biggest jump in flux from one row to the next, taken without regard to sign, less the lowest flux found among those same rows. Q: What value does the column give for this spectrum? -14.2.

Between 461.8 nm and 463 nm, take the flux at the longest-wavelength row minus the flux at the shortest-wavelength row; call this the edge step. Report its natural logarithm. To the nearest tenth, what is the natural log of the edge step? -0.7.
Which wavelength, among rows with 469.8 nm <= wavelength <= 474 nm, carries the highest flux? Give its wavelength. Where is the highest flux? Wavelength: 472.1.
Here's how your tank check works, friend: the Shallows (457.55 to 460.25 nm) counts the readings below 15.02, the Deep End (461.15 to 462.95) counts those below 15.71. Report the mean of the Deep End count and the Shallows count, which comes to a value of 3.0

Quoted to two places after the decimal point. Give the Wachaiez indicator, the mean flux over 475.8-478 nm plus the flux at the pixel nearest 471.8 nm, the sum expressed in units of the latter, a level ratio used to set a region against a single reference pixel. 1.91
